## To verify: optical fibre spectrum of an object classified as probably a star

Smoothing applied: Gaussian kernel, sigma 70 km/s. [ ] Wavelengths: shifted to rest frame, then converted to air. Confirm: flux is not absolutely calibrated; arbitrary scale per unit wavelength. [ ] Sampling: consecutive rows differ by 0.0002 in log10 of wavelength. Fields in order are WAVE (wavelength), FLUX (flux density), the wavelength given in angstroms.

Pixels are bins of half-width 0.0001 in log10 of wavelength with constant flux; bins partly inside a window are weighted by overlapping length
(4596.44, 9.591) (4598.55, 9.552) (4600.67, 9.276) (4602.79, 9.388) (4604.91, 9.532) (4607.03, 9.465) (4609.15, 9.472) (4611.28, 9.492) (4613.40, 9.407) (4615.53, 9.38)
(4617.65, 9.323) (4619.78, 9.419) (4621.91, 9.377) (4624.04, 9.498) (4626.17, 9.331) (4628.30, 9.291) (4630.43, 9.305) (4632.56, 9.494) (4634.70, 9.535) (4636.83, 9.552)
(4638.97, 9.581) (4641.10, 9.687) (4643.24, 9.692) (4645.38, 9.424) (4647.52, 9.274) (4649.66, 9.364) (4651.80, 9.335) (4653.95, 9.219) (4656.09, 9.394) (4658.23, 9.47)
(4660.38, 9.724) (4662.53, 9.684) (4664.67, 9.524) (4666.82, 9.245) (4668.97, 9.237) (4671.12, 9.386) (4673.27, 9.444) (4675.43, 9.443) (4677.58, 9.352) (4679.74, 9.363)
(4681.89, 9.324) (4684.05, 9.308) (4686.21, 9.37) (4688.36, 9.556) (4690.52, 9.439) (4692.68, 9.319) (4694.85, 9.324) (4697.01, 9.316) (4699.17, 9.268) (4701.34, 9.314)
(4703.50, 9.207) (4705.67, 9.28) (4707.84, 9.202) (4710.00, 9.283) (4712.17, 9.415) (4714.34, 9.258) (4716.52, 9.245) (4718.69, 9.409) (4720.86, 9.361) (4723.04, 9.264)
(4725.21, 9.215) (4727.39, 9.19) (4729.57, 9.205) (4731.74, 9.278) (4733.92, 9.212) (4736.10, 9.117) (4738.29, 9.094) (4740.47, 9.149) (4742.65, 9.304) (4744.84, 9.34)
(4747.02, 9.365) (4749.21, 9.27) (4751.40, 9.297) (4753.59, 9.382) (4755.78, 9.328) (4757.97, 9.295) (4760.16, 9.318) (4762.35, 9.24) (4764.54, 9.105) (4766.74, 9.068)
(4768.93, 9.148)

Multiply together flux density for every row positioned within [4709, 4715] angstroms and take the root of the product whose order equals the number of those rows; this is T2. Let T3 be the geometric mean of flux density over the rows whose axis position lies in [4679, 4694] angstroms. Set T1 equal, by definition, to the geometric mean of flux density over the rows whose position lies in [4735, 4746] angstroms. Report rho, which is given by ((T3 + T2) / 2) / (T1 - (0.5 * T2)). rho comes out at 2.06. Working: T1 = 9.20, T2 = 9.32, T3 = 9.38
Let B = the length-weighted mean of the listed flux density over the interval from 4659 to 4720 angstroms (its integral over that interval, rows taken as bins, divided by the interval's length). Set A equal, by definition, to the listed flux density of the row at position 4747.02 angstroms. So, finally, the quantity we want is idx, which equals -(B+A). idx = -18.7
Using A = 9.365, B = 9.37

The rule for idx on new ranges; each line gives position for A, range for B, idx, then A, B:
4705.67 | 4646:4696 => -18.7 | 9.28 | 9.40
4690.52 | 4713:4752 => -18.7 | 9.439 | 9.25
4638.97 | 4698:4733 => -18.9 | 9.581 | 9.28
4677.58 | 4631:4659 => -18.8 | 9.352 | 9.46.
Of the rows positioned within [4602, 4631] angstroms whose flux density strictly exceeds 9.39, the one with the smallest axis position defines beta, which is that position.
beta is 4604.91 angstroms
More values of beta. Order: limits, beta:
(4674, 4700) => 4675.43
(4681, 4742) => 4688.36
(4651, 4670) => 4656.09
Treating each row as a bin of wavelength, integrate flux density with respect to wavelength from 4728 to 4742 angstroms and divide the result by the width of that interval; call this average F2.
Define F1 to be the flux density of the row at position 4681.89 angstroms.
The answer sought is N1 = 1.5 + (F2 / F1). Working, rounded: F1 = 9.324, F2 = 9.18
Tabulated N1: 2.485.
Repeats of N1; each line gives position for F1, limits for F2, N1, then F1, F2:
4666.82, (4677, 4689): 2.514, 9.245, 9.38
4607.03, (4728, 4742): 2.470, 9.465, 9.18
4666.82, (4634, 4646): 2.537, 9.245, 9.59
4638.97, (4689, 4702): 2.474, 9.581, 9.33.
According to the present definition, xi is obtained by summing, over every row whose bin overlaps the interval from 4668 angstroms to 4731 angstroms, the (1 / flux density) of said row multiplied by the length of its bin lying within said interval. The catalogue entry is 6.8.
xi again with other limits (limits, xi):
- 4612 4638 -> 2.8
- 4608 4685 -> 8.2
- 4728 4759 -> 3.3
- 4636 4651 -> 1.6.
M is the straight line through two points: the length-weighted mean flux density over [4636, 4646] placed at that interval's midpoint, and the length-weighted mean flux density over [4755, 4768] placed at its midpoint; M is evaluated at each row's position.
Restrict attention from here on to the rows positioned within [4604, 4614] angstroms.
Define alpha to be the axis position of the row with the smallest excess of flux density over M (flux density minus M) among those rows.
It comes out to 4613.40 angstroms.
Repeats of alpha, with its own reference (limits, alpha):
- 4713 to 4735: 4727.39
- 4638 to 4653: 4647.52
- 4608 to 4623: 4617.65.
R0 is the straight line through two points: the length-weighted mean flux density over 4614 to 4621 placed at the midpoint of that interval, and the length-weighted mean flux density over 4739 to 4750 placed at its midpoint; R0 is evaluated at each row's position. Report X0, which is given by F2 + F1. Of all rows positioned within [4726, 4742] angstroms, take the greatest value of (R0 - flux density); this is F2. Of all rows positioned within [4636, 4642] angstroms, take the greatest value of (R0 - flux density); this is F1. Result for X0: 0.00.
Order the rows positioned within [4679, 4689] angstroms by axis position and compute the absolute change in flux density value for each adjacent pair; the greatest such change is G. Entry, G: 0.19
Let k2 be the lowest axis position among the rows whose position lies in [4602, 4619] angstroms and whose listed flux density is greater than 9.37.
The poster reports 4602.79 angstroms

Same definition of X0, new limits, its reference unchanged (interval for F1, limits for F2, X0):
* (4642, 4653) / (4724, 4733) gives 0.18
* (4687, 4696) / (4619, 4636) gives 0.07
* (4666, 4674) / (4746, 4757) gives 0.11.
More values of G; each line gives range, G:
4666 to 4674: 0.15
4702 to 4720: 0.16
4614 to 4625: 0.12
